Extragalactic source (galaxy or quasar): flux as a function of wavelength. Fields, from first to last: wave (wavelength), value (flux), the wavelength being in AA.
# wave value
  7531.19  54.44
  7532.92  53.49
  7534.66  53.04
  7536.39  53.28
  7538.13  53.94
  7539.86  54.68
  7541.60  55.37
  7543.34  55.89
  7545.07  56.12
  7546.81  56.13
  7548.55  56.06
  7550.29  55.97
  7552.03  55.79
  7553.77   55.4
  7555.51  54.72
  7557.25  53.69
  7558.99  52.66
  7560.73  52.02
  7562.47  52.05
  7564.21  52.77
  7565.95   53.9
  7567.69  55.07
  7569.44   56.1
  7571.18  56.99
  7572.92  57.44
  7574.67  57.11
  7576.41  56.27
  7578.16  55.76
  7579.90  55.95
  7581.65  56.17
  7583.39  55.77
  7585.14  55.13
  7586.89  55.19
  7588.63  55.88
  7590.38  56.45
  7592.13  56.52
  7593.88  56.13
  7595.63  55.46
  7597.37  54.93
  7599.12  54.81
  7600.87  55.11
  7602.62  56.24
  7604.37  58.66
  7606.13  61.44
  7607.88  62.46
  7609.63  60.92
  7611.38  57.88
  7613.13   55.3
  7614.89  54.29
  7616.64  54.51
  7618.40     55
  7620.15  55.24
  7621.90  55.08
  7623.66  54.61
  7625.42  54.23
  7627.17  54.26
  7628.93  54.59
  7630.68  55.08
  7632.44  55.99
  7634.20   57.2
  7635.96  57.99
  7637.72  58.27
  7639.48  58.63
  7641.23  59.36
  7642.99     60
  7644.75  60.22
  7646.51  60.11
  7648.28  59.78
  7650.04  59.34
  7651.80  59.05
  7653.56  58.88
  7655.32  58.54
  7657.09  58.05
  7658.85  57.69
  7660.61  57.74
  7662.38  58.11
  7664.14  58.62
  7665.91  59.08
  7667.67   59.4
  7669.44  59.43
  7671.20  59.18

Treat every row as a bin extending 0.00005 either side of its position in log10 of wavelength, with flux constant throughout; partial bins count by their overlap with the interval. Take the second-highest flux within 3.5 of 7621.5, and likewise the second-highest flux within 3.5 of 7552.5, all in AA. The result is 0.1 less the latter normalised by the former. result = -0.913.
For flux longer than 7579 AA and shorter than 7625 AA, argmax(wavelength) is 7607.88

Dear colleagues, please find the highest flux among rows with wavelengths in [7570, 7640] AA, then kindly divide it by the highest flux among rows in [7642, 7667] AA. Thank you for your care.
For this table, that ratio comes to 1.04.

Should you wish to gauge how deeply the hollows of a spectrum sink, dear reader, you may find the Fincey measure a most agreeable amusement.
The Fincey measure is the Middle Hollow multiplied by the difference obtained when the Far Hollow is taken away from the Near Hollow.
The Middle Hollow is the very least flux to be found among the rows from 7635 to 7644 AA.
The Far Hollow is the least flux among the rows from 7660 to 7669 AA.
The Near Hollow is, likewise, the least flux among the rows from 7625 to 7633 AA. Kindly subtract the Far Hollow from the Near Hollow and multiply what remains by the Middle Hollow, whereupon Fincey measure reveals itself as -204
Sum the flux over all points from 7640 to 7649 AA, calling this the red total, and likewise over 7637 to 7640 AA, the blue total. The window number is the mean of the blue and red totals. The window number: 208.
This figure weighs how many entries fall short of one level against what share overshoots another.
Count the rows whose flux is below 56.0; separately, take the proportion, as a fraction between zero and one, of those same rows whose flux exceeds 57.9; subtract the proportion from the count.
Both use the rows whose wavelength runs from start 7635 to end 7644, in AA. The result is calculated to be -1.0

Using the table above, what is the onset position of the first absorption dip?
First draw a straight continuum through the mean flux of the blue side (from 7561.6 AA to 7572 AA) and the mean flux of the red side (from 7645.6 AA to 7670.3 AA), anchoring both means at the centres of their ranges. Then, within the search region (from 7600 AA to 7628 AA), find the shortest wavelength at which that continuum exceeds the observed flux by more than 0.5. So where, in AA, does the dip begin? 7600.87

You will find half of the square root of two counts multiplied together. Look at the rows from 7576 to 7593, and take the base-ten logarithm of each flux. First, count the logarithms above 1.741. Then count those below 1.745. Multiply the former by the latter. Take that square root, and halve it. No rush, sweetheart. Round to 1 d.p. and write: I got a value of 2.2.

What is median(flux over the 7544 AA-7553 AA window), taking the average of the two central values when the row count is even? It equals 56.1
